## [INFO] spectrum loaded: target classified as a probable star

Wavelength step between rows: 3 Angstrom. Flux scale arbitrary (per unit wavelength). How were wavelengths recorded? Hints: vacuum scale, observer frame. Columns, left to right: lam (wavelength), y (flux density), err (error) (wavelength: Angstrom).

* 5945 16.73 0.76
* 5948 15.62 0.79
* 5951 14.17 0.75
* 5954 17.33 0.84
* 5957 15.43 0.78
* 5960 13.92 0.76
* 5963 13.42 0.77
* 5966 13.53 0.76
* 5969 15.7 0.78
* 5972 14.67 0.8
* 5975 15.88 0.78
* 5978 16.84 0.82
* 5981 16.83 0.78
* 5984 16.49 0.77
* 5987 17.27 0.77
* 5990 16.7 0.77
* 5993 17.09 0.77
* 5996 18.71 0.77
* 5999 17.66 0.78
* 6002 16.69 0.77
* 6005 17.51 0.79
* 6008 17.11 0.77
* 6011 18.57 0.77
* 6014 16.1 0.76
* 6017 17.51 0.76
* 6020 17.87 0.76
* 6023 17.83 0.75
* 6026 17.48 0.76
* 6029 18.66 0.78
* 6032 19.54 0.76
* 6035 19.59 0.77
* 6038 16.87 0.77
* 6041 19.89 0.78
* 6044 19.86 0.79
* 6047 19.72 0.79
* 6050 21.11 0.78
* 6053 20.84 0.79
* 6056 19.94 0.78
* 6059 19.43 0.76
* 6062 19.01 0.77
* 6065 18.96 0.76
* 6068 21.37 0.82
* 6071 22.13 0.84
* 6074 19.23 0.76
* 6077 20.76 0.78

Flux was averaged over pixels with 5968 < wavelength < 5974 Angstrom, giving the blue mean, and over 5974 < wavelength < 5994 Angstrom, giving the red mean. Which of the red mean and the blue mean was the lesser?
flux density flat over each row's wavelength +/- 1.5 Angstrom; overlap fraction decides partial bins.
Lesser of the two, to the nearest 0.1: 15.2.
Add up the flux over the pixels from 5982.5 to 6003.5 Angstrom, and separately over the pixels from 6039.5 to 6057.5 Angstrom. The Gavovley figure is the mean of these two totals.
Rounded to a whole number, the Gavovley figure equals 121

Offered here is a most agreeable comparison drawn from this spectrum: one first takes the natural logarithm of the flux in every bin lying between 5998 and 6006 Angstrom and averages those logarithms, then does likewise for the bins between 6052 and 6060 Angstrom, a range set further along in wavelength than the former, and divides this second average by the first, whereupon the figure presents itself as 1.05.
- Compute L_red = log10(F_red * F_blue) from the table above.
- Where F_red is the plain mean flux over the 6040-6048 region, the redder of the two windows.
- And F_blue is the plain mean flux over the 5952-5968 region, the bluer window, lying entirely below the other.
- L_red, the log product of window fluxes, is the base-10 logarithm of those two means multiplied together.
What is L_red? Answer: 2.47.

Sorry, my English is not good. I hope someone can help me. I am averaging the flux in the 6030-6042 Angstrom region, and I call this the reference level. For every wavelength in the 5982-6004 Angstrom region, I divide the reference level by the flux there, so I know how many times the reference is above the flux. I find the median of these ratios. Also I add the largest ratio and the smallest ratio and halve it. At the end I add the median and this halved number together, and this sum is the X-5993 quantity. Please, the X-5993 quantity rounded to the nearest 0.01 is 2.19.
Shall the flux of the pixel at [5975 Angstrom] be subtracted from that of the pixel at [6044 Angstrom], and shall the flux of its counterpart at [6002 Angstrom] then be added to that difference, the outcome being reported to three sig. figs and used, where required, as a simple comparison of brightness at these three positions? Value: 20.7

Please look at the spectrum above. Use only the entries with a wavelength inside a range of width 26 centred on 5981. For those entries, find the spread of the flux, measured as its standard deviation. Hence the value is 0.8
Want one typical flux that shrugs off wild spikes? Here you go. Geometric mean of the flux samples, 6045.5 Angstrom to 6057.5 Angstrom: 20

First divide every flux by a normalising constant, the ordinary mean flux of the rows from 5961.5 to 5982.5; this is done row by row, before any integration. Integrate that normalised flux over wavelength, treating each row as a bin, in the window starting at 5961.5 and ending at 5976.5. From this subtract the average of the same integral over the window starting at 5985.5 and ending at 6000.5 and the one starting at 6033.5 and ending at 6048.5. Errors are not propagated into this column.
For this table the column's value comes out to -3.63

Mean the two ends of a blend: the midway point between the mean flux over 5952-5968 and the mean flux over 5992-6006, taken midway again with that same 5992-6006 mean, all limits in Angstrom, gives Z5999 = 16.8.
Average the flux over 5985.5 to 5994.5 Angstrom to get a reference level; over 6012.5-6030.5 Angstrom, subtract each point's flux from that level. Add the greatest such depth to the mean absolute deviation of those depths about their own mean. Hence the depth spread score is 1.5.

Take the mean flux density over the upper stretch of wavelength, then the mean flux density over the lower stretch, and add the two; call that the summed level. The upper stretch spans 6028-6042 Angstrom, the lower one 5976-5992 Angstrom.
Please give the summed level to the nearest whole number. 36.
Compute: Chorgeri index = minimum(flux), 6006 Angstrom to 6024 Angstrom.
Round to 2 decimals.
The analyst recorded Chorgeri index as 16.10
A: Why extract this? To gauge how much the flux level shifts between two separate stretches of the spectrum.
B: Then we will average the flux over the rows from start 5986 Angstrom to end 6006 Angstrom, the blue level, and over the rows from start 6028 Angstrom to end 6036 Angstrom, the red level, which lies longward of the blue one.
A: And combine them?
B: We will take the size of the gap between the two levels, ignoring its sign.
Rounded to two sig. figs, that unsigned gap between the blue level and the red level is 1.9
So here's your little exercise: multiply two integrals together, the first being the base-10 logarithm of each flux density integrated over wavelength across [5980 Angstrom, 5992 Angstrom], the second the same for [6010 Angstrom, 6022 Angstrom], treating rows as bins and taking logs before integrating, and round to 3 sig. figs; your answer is 219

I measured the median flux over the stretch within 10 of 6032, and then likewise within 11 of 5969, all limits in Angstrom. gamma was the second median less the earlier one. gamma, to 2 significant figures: -4.0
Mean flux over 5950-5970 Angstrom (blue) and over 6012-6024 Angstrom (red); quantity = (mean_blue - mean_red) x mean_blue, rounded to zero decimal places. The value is -38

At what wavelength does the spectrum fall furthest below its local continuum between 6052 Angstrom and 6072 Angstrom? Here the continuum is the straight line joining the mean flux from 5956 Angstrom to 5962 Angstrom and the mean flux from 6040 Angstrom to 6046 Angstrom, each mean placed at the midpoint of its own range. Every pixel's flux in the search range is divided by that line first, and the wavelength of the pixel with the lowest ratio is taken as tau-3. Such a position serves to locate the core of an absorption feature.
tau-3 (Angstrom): 6065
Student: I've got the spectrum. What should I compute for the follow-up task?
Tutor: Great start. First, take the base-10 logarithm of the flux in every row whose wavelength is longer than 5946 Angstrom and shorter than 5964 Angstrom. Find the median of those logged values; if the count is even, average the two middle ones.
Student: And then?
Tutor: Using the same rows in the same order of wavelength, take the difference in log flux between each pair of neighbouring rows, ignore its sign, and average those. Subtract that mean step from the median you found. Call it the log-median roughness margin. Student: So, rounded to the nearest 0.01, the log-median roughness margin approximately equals 1.12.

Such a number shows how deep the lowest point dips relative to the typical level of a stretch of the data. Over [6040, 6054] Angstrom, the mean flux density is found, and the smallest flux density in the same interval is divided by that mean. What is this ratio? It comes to 0.972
